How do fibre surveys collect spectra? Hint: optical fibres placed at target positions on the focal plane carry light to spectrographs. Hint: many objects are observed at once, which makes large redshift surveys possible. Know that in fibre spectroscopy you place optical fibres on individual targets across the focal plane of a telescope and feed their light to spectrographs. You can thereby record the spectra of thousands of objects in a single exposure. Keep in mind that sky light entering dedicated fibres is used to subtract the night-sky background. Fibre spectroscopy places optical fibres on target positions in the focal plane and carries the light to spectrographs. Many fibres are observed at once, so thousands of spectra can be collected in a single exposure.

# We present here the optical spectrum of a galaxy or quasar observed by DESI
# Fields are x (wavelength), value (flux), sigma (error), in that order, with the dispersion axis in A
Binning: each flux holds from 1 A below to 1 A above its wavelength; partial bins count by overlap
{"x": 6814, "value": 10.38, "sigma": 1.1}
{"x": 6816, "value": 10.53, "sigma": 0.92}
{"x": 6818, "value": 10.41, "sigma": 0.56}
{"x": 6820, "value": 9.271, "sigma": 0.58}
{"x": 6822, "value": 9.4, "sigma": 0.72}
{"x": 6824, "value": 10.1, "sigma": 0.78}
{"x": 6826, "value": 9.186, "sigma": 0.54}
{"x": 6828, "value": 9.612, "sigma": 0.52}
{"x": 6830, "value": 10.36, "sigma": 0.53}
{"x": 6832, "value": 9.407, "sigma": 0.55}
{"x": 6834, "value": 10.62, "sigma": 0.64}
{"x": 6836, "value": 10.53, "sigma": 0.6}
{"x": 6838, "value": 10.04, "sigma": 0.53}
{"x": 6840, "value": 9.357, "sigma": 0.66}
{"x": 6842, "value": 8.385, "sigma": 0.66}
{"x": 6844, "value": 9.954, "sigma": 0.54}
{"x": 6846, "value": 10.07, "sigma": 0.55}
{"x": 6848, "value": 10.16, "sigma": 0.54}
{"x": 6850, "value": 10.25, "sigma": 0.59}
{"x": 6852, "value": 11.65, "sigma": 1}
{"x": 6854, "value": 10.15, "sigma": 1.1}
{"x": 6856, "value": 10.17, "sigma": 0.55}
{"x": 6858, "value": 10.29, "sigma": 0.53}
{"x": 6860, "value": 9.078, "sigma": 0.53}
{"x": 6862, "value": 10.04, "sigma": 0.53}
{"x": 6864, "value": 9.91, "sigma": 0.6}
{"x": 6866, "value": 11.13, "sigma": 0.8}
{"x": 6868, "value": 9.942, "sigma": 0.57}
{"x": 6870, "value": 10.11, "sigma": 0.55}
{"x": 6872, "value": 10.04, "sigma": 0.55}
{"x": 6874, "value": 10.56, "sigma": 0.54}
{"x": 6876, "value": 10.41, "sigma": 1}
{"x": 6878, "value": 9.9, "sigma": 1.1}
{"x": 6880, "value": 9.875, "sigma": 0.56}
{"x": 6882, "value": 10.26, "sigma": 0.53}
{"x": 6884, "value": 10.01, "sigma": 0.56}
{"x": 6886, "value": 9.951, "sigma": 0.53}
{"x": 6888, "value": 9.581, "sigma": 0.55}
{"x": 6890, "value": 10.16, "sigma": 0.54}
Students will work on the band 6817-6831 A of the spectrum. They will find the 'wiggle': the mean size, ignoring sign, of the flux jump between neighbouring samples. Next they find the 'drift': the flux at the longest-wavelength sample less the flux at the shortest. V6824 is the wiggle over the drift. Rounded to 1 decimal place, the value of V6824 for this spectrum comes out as -13.5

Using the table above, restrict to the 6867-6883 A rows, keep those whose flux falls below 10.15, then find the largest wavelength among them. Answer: 6880 A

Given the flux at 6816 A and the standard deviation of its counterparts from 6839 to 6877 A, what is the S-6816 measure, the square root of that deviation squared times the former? 2.2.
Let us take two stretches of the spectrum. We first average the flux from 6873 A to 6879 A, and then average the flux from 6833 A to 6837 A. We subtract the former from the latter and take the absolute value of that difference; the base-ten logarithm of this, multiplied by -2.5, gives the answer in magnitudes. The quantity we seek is 1.4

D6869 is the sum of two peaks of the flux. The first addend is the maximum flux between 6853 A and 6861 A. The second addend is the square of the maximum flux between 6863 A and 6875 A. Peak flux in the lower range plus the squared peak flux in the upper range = 134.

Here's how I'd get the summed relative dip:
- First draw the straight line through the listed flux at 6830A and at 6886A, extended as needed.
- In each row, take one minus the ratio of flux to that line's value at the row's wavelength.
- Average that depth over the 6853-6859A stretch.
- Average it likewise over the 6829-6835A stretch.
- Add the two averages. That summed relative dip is 0.02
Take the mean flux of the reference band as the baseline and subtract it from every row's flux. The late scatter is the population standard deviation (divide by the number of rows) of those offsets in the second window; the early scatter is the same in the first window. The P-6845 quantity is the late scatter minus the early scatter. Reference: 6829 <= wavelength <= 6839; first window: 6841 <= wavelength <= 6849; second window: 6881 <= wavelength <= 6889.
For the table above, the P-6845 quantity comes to -0.49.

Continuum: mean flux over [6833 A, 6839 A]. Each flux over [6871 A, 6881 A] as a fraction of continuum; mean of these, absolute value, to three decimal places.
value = 0.977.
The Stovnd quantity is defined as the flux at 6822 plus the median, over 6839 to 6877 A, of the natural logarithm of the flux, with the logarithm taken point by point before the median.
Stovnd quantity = 11.7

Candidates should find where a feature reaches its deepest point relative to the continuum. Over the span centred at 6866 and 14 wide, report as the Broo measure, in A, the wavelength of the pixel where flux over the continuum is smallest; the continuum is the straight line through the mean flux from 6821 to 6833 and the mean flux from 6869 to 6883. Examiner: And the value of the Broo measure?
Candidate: 6860 A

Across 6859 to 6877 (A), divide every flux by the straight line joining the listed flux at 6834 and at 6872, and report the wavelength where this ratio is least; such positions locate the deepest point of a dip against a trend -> 6860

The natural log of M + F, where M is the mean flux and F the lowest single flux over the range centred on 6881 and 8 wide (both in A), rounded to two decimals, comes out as 2.99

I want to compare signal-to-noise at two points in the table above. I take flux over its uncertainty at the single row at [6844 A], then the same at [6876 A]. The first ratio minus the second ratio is 8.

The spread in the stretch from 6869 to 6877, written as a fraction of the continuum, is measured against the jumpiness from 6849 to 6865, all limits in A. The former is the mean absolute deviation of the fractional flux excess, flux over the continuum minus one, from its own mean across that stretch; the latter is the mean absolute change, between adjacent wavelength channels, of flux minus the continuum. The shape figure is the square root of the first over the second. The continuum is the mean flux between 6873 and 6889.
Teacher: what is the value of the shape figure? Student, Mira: 0.16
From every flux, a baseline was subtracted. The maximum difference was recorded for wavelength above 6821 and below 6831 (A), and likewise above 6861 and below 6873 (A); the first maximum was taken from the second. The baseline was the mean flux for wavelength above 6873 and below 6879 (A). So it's 0.77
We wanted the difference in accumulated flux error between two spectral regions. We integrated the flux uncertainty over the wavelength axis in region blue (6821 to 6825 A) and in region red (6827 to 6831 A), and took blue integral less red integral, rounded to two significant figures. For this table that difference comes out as 0.90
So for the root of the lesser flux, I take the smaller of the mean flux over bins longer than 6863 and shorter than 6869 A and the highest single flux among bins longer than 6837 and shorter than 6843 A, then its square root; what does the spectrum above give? 3.17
